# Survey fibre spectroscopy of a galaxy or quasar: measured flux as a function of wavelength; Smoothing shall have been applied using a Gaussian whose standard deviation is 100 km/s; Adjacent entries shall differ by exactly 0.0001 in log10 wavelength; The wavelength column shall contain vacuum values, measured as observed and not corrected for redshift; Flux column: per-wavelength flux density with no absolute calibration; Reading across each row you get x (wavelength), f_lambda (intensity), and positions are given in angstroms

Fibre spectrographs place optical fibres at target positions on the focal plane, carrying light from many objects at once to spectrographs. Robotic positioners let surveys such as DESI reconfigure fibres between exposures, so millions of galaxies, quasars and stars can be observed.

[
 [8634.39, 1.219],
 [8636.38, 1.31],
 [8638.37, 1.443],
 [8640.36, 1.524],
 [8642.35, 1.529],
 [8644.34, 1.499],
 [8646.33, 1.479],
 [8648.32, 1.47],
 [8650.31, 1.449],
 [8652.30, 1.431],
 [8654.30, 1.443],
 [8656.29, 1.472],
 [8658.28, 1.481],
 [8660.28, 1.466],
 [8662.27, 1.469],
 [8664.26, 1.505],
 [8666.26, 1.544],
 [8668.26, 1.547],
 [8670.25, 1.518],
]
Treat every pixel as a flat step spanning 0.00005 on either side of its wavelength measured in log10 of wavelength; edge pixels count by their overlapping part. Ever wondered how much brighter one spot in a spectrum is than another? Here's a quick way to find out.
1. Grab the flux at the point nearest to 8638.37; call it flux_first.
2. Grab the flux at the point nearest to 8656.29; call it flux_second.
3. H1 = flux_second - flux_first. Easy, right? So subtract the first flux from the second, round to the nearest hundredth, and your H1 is 0.03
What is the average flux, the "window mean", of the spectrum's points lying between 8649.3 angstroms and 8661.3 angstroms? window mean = 1.46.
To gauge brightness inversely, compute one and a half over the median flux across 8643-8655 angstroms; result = 1.03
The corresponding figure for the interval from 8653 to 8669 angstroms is 1.02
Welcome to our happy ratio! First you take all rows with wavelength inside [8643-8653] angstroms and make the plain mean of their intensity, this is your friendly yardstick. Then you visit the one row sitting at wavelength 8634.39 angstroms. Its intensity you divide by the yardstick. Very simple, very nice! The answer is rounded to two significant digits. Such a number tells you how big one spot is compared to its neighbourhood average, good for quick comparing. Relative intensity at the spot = 0.83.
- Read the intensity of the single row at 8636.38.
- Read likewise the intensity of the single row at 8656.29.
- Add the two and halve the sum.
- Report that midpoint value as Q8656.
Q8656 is 1.39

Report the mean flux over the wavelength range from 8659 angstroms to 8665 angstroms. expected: 1.48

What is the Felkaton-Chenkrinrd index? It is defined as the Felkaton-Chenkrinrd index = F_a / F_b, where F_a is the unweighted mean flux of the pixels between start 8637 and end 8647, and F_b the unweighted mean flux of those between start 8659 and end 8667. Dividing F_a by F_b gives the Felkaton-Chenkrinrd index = 1.00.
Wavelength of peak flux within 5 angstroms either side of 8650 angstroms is 8646.33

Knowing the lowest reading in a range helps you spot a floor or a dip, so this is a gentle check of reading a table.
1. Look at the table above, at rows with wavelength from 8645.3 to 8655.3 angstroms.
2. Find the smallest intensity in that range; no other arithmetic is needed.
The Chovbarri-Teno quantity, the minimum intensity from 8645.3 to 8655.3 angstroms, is 1.431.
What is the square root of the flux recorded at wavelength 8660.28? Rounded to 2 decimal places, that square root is 1.21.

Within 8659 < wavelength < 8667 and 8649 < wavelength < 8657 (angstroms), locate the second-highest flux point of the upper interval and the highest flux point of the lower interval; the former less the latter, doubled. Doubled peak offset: 0.07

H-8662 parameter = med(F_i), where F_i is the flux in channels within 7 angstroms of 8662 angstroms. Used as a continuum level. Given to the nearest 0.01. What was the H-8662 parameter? 1.48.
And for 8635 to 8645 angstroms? 1.50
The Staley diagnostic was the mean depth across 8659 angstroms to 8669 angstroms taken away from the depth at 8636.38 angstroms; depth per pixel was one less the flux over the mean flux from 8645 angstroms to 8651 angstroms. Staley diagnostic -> 0.13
